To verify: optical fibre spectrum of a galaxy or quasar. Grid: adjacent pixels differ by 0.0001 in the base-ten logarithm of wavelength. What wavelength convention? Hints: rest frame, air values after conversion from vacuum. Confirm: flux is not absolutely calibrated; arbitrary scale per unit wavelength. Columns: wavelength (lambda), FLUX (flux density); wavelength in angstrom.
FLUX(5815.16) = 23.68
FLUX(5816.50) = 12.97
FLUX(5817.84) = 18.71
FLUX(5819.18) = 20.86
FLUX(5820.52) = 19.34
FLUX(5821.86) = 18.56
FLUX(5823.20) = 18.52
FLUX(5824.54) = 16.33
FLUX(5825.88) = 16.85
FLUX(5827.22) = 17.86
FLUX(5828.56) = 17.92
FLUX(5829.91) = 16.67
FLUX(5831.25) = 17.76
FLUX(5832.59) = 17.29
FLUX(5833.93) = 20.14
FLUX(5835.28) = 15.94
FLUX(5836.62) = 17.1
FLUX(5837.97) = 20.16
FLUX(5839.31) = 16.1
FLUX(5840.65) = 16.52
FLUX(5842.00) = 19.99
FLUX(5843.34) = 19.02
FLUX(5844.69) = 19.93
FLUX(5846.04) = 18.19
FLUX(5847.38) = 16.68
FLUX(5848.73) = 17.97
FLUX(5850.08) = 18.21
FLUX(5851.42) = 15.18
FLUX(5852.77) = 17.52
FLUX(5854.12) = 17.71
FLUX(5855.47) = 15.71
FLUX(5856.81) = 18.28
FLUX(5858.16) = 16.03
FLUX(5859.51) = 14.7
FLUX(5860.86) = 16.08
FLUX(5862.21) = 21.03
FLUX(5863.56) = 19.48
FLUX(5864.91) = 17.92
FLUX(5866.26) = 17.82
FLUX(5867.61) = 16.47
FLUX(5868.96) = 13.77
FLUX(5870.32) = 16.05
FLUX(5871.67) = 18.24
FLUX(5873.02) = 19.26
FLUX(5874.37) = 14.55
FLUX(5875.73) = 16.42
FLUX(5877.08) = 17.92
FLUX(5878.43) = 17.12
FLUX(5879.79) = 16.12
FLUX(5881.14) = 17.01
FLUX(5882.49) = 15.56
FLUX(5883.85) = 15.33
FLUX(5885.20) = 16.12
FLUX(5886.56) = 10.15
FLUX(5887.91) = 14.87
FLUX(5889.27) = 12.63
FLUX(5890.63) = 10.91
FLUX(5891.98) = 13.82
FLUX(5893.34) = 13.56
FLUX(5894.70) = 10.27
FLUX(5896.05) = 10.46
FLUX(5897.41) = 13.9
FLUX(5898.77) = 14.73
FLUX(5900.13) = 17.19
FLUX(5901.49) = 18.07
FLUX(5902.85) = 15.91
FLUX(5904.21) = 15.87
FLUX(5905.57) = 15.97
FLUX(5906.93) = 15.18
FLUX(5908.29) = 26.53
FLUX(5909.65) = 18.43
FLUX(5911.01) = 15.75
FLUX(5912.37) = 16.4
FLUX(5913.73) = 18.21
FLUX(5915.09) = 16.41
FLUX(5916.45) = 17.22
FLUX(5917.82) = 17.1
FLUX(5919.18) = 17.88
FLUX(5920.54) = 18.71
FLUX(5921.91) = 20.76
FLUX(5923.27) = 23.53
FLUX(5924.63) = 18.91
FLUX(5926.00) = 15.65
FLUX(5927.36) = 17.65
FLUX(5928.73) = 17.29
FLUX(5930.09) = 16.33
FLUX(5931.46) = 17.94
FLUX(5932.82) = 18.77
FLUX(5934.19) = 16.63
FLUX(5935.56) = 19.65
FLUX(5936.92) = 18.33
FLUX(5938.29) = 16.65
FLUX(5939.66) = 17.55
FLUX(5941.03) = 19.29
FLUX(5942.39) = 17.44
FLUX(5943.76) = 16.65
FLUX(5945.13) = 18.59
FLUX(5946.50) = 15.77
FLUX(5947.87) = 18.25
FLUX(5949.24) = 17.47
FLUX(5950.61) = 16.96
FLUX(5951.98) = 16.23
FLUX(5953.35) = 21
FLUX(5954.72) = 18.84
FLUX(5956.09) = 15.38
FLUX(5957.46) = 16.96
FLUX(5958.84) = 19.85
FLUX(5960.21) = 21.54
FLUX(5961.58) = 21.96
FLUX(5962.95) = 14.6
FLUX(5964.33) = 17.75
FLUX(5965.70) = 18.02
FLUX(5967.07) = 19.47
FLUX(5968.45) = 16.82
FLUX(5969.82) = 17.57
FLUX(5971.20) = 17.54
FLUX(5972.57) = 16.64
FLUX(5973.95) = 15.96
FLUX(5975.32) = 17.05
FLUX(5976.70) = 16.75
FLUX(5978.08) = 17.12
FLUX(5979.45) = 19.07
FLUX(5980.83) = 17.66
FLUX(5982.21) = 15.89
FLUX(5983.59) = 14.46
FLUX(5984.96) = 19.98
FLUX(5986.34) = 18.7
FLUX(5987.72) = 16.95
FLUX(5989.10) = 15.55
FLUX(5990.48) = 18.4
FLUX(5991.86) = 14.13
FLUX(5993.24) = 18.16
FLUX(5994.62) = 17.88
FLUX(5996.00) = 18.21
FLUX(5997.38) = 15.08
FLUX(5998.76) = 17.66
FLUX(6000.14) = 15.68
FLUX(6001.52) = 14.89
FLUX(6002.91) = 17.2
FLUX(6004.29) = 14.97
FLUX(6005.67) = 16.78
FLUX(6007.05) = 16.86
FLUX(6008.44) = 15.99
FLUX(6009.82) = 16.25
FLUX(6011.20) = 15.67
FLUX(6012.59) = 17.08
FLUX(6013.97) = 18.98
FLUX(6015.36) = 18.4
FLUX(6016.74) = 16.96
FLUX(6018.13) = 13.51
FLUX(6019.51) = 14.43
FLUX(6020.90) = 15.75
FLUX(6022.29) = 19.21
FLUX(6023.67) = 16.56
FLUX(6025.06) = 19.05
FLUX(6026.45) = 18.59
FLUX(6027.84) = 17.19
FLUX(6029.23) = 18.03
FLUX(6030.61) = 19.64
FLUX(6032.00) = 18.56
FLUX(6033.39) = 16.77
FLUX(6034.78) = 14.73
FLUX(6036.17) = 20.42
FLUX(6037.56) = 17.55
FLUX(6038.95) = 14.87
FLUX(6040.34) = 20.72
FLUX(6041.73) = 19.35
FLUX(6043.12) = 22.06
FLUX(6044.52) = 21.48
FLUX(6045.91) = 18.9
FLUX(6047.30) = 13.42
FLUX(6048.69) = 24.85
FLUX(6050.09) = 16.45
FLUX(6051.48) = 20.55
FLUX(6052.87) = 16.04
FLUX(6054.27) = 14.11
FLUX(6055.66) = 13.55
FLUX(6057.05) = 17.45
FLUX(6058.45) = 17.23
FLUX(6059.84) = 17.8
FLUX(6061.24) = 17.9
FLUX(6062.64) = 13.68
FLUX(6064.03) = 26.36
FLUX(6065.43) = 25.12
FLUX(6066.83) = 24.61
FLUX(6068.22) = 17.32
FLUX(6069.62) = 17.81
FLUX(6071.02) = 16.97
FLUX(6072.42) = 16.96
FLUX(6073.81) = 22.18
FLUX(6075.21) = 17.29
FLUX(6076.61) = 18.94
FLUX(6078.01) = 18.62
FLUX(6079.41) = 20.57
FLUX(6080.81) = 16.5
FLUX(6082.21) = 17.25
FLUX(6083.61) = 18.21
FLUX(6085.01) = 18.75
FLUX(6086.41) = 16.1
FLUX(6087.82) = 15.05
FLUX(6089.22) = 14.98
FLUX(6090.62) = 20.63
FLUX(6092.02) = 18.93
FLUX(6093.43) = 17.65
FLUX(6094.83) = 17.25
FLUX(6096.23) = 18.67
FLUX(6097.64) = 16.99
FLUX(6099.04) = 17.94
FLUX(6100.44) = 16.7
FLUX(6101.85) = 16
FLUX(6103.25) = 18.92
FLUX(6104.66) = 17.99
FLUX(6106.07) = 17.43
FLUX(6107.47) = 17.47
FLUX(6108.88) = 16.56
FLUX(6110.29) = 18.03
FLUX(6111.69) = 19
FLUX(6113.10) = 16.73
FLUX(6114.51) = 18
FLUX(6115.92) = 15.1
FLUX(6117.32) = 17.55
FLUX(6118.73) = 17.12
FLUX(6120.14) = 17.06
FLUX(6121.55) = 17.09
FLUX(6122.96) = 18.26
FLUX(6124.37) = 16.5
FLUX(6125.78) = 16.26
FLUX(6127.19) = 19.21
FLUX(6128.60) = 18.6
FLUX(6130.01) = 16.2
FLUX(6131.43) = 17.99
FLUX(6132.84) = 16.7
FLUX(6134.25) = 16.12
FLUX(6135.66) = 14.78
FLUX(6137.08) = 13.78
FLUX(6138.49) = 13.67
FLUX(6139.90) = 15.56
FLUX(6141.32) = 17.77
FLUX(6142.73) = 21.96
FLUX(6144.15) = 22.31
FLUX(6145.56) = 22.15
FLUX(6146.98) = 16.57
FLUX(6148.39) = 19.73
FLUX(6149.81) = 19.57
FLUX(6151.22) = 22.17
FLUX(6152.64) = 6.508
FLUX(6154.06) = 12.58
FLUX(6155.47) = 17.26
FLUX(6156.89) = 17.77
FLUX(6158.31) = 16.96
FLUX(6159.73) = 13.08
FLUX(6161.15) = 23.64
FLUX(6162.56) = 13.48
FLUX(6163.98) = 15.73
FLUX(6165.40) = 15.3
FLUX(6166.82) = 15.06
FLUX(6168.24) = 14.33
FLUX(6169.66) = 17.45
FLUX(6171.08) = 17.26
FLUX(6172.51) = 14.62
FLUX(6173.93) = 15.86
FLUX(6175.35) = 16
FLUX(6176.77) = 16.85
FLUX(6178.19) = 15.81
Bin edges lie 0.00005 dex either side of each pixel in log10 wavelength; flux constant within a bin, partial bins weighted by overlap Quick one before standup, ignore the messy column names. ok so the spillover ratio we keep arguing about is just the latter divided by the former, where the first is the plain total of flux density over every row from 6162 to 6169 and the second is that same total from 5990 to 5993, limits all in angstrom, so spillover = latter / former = 0.4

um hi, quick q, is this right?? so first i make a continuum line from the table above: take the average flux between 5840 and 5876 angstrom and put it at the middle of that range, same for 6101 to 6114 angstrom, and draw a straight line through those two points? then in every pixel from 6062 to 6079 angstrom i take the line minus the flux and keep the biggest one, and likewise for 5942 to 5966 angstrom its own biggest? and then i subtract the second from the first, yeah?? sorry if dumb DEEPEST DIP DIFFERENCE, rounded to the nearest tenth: 1.0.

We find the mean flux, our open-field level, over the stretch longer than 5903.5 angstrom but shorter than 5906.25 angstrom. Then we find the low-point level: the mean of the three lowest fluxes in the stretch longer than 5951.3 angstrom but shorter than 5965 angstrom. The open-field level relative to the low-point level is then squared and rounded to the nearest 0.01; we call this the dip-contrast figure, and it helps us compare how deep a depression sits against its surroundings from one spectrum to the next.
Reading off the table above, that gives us 1.07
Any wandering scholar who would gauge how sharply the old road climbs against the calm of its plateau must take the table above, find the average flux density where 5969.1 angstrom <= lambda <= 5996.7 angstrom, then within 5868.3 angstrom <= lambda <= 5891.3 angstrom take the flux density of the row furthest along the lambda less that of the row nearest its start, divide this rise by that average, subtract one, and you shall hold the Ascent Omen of -1.17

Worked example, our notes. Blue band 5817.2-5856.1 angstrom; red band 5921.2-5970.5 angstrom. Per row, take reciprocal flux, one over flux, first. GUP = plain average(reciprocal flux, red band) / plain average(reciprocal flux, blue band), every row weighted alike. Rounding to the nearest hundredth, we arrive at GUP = 0.99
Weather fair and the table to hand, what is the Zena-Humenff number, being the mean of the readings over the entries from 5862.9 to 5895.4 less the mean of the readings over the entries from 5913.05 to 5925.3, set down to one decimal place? -3.3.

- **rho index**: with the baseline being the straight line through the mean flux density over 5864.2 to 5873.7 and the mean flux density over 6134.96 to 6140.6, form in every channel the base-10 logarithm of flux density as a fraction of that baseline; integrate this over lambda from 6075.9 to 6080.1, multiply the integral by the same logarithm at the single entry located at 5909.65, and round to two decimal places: 0.02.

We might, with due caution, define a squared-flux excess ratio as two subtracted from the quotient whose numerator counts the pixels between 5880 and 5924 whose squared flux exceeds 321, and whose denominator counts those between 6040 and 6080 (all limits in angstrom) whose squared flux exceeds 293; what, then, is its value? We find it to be -1.67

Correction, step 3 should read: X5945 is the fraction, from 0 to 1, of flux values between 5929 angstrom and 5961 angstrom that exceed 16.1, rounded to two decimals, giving 0.91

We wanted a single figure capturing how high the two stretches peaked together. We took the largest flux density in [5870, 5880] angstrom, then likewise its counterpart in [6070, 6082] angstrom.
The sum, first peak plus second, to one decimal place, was 41.4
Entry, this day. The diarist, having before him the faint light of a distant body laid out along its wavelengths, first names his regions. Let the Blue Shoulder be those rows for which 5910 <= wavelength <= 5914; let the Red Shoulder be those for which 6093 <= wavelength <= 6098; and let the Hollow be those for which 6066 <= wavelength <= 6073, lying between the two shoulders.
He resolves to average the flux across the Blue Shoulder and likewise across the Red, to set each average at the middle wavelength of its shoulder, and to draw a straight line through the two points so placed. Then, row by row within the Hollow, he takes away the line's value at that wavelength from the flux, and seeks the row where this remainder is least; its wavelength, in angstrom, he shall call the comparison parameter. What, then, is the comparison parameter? 6072.42 angstrom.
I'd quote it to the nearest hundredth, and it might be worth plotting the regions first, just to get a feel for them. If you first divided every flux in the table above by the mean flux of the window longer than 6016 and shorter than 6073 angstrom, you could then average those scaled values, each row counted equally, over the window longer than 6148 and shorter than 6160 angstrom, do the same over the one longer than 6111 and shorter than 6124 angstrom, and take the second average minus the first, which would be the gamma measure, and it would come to 0.06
